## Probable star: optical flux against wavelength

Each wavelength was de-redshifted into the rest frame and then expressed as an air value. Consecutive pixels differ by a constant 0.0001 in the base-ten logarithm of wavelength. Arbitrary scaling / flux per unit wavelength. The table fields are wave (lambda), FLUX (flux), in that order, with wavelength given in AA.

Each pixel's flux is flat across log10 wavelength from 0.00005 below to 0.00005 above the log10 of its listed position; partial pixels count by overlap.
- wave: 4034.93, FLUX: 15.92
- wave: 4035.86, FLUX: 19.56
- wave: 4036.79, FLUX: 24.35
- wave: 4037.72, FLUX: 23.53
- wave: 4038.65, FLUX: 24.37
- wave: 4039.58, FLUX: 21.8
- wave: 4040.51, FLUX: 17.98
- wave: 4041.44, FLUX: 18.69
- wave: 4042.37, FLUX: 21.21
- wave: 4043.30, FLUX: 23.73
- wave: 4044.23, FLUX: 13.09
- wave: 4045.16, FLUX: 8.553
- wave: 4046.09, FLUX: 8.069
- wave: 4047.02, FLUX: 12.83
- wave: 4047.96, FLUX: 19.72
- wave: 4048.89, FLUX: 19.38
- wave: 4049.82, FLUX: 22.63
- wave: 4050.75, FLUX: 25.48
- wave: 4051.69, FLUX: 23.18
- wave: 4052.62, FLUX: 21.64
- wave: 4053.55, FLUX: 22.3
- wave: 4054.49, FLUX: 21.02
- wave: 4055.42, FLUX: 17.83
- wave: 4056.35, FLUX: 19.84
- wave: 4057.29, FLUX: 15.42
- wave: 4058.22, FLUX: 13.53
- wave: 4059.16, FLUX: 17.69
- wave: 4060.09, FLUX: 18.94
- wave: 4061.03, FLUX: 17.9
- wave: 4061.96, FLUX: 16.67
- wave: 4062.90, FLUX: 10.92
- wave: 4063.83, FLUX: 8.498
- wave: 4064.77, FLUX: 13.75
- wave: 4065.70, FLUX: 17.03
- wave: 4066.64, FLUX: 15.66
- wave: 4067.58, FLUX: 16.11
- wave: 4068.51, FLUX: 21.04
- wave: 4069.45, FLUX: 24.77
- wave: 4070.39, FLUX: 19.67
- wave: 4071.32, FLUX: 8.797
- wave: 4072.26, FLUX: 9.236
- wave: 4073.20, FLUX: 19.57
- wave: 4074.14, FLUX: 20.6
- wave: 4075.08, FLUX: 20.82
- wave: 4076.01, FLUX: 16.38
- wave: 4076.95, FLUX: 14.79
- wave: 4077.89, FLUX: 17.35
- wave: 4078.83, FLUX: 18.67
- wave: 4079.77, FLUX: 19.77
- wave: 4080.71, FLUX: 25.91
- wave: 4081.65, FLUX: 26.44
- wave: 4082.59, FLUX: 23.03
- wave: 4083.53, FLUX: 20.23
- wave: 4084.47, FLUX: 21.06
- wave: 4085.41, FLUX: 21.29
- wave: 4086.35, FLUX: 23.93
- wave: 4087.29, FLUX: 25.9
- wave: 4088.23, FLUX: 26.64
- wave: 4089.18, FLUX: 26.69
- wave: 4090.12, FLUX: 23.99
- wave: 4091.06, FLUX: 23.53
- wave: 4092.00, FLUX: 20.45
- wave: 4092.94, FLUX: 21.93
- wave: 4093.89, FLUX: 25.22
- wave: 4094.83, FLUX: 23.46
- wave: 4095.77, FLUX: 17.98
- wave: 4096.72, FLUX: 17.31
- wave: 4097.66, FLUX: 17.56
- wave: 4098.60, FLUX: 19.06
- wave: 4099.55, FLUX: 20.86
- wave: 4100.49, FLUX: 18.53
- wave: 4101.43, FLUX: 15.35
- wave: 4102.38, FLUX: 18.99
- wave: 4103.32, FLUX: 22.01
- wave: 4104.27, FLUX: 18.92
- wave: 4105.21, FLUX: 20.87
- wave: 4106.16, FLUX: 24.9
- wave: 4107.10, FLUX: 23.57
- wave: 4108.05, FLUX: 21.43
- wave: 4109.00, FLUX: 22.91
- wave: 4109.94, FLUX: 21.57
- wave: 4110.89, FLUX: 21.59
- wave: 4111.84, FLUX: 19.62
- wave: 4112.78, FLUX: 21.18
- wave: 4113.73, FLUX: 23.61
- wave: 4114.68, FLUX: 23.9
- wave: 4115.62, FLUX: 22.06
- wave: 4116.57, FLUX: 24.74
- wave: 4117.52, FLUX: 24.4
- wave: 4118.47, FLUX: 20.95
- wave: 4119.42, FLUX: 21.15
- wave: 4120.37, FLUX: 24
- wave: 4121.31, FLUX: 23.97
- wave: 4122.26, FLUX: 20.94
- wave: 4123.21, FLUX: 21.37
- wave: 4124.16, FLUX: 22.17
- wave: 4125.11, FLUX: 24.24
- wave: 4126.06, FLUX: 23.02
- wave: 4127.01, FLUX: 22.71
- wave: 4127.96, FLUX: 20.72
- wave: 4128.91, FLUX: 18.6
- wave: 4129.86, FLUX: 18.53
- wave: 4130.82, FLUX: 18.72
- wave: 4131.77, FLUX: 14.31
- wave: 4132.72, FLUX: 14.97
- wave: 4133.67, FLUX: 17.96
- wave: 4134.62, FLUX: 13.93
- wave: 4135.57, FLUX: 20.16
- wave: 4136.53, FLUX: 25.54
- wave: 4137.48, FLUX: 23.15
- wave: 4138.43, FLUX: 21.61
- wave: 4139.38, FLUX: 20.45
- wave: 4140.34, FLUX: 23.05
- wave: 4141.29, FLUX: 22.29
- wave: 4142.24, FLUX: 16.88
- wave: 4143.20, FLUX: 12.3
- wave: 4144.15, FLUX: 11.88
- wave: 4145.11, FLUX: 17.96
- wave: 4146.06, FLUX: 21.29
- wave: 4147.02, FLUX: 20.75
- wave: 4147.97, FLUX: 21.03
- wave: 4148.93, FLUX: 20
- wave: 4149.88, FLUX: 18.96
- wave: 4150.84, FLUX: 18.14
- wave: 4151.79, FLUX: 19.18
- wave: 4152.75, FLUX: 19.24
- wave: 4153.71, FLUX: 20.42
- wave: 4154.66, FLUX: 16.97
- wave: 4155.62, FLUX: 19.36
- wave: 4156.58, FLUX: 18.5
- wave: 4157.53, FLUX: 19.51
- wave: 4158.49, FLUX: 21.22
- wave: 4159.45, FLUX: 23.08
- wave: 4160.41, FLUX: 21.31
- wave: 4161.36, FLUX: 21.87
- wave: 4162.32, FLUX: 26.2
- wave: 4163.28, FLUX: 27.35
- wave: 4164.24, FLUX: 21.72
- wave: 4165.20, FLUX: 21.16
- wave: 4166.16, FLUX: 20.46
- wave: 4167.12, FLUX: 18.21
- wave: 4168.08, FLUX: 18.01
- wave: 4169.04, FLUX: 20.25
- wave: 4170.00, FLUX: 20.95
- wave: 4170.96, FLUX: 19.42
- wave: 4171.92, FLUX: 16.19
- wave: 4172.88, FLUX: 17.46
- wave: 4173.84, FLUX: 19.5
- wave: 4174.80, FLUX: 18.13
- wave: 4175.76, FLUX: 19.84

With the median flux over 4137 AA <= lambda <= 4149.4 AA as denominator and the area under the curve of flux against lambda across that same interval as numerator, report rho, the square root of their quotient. 3.41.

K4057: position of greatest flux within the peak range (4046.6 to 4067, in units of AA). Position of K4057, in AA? 4050.75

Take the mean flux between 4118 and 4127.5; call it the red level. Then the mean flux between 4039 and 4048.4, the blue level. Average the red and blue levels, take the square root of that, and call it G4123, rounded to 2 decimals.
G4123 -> 4.42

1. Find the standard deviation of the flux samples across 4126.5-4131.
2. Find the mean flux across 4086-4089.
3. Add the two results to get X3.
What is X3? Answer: 27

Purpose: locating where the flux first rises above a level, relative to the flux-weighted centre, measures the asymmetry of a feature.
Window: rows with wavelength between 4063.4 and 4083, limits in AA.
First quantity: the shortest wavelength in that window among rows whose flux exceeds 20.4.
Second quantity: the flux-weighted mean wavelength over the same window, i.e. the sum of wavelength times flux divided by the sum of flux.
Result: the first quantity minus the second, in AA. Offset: -5.5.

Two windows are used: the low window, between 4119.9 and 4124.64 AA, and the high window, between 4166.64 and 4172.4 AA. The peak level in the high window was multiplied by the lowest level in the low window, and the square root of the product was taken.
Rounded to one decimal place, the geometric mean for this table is 20.9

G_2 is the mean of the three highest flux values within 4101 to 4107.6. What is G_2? 23.5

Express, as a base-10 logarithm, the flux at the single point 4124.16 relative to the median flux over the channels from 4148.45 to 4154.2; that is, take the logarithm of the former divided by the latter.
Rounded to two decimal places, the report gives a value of 0.06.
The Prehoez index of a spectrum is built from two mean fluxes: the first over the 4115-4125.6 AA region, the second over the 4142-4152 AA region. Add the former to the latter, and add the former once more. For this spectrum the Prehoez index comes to 63.5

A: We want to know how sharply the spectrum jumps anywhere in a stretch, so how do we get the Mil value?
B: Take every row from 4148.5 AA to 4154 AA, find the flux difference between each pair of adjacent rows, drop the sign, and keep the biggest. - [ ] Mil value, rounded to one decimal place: 1.2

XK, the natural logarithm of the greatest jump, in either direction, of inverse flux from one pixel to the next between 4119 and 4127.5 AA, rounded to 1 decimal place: -5.1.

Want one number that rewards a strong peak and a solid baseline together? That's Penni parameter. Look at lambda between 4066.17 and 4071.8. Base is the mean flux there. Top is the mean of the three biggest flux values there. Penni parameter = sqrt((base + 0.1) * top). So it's 19.7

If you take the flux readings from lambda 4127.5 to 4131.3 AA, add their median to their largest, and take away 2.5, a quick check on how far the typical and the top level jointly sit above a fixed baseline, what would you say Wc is 37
